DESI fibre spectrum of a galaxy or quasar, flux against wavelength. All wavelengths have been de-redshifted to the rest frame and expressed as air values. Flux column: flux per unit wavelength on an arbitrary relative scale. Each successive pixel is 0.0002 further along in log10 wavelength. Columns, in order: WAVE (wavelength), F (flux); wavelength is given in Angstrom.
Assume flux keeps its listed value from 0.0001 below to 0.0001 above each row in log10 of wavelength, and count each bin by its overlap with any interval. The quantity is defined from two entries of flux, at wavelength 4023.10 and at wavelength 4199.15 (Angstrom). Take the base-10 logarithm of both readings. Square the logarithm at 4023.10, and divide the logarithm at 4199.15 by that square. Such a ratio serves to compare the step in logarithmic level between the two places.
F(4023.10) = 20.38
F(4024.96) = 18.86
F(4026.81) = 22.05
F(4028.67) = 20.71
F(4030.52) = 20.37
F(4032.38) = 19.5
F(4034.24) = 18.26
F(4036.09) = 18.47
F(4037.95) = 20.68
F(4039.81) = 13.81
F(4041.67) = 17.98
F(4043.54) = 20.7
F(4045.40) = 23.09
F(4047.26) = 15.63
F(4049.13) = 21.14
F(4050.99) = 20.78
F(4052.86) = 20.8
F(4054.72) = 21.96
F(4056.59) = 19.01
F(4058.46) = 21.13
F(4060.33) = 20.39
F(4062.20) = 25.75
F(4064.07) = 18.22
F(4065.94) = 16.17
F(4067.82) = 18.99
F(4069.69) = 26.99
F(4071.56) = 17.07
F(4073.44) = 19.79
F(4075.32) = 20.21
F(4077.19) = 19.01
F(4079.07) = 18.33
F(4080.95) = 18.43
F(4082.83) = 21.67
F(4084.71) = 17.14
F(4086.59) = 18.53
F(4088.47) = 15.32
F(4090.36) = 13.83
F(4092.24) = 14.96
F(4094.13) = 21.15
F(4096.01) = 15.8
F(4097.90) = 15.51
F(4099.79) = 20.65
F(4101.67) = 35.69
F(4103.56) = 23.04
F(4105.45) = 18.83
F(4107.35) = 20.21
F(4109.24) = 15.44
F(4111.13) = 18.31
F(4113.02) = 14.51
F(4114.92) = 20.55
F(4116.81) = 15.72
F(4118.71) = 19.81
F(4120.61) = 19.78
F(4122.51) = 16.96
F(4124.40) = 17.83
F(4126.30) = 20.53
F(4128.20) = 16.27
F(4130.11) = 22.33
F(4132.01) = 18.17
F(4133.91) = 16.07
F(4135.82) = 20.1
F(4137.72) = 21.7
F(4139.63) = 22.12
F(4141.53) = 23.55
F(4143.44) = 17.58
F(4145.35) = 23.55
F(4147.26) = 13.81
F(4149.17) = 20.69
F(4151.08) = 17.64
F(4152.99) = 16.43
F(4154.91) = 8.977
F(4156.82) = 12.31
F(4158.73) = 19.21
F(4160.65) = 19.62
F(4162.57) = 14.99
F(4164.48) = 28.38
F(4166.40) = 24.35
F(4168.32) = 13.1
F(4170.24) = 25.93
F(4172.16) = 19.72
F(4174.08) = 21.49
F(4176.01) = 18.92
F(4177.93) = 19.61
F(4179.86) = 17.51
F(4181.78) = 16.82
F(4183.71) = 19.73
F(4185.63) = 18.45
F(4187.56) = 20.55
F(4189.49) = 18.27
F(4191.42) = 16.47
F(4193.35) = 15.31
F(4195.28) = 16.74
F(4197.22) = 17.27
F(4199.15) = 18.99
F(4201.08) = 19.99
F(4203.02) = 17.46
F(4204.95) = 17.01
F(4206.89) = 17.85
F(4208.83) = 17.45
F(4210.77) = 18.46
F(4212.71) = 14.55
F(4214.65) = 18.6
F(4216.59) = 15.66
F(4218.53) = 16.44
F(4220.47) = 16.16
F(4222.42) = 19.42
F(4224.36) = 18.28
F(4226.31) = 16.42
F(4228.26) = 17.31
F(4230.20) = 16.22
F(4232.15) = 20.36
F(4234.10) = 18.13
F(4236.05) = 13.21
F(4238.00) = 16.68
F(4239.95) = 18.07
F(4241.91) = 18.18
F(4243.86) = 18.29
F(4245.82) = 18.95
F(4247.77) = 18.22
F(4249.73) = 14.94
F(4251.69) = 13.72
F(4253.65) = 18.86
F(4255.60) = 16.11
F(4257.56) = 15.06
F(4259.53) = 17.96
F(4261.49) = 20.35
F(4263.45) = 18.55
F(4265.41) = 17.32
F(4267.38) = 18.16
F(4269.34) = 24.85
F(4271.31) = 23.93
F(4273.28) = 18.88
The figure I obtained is 0.75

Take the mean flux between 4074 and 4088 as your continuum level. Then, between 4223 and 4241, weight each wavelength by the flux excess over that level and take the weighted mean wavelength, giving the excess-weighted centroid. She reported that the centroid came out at 4232.9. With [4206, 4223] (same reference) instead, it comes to 4214.7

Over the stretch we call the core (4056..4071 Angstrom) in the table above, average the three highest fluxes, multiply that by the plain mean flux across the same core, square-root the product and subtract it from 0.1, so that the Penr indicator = -22.5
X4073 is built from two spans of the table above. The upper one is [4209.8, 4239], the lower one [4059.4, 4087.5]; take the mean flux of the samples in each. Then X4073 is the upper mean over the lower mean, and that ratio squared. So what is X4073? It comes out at 0.744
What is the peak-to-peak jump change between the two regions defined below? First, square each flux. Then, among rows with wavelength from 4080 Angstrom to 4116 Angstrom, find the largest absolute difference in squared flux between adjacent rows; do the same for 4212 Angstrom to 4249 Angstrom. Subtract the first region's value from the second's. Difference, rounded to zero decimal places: -693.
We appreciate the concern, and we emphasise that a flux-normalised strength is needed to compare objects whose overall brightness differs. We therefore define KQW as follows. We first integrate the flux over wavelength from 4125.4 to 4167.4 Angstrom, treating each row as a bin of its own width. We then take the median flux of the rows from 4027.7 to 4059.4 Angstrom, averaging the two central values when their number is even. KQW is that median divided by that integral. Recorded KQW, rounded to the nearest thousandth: 0.026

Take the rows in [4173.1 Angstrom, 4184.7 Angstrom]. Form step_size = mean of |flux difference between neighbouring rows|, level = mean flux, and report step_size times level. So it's 34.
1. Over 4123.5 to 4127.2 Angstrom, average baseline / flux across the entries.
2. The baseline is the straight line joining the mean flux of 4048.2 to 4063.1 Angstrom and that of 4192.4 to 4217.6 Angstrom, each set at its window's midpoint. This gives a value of 1.0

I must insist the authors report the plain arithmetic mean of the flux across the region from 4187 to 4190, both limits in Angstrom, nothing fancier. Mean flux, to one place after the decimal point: 19.4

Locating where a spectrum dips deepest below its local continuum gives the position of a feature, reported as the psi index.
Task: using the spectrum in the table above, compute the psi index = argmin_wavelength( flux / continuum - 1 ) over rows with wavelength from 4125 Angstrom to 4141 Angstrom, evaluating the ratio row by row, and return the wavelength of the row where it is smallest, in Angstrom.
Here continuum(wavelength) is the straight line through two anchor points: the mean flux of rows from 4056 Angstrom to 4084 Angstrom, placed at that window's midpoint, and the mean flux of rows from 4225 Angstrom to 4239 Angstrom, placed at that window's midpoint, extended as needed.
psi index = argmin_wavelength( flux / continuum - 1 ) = 4133.91 Angstrom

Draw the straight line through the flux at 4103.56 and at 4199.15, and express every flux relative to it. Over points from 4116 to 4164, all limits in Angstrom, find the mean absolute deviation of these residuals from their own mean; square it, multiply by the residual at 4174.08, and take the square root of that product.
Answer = 3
